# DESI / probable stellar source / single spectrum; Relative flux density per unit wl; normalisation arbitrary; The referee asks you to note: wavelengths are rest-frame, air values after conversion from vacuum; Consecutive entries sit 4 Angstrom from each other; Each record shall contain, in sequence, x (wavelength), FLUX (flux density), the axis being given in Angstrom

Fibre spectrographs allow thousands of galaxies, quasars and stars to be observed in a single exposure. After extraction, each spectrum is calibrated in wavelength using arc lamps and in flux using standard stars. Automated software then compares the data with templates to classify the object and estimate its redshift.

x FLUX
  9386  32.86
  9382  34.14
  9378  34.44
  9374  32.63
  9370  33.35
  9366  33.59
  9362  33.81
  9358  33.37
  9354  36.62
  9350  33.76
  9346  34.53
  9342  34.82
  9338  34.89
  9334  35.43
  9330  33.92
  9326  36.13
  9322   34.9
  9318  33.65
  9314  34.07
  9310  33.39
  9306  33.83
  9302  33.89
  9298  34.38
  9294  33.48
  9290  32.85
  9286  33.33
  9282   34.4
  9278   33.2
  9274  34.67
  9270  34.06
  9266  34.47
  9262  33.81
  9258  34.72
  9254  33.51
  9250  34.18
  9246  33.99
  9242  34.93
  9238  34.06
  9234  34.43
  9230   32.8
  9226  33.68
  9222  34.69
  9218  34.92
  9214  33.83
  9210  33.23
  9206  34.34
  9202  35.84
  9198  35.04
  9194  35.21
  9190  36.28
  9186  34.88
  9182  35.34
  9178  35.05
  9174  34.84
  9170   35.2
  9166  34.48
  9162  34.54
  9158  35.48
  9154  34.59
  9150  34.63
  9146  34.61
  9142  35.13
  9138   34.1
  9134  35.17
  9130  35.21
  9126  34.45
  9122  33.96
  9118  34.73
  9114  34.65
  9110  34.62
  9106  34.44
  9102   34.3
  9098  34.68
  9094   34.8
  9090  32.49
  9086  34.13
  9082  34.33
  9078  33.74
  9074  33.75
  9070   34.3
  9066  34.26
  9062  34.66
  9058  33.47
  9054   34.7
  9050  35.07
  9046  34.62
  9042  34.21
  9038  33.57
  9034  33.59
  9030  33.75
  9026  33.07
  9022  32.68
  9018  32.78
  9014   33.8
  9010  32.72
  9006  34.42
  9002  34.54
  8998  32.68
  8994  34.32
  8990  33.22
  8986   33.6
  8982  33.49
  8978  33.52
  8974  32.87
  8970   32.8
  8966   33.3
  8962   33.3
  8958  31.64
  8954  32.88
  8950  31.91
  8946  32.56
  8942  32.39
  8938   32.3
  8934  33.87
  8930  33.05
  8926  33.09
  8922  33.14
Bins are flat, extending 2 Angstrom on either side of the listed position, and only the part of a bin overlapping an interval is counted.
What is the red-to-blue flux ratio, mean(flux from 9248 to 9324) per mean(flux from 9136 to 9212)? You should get 0.973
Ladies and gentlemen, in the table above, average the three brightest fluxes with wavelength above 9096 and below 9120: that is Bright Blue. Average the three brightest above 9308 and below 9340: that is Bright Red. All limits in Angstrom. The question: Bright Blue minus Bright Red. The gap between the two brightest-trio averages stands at -0.80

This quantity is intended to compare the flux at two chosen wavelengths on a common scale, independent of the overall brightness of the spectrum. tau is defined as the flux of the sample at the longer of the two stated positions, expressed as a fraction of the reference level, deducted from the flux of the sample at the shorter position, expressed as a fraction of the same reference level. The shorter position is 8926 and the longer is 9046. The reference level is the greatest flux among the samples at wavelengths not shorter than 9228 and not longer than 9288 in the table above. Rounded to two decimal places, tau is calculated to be -0.04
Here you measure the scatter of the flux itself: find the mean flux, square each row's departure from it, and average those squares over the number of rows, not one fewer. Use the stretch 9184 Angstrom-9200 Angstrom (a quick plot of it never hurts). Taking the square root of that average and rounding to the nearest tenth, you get 0.5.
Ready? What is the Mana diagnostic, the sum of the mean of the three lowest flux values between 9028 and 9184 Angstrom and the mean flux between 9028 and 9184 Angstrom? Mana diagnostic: 67.6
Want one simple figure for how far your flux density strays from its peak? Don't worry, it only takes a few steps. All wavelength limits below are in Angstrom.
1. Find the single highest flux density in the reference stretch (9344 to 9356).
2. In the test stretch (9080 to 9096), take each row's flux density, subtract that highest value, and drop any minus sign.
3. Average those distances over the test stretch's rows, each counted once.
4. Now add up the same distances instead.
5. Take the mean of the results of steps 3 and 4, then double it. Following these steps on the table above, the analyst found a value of 13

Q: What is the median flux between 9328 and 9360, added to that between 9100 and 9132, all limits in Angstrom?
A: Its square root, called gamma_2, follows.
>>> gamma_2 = 8.32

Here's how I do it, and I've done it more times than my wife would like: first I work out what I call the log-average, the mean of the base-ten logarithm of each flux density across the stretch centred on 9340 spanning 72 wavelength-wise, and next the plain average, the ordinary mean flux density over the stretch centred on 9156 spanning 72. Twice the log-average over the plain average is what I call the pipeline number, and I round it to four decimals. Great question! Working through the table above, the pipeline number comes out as 0.0880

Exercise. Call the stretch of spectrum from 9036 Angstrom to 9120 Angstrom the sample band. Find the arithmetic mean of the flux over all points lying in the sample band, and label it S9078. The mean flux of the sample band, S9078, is 34.3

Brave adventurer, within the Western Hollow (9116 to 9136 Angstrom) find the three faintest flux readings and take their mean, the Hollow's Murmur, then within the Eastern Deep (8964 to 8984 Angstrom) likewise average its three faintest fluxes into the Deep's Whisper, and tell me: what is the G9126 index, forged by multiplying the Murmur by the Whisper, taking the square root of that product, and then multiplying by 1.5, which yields 50.5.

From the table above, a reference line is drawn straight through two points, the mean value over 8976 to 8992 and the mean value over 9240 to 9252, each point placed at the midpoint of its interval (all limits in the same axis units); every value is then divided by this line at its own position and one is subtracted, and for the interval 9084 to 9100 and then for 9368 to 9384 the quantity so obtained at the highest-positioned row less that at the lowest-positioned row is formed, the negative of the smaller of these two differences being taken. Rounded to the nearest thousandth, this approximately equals -0.015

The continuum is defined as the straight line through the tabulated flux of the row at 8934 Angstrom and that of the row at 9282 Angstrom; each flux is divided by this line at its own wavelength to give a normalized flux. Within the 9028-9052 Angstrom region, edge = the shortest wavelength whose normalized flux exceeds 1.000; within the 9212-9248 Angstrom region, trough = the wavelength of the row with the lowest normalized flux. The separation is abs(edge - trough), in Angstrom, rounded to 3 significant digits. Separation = 188 Angstrom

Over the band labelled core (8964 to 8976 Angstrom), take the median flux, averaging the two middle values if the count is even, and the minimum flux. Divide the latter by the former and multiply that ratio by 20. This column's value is 20.0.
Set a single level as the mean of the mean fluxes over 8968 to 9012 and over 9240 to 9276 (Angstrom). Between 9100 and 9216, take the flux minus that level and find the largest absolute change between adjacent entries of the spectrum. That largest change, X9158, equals 1.50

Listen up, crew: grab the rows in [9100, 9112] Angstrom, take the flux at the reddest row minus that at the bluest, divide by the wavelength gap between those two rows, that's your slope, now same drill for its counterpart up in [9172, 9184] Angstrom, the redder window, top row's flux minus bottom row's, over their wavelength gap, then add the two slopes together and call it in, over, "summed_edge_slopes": 0.10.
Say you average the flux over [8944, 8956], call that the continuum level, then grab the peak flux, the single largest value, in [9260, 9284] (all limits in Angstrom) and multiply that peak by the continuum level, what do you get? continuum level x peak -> 1125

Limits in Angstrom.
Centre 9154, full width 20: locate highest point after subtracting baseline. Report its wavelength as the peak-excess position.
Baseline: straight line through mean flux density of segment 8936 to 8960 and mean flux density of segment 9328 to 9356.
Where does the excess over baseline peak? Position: 9158 Angstrom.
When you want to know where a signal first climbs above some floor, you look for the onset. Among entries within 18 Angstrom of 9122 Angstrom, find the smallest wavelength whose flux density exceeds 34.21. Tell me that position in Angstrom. 9106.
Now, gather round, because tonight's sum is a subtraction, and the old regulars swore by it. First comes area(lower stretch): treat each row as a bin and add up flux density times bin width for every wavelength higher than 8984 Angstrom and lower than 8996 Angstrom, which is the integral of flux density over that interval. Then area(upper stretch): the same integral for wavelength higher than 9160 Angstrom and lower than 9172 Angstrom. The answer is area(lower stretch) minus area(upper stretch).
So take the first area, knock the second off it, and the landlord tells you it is -12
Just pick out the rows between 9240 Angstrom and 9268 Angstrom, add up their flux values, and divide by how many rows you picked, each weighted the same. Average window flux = 34.23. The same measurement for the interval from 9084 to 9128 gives 34.30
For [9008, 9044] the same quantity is 33.35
